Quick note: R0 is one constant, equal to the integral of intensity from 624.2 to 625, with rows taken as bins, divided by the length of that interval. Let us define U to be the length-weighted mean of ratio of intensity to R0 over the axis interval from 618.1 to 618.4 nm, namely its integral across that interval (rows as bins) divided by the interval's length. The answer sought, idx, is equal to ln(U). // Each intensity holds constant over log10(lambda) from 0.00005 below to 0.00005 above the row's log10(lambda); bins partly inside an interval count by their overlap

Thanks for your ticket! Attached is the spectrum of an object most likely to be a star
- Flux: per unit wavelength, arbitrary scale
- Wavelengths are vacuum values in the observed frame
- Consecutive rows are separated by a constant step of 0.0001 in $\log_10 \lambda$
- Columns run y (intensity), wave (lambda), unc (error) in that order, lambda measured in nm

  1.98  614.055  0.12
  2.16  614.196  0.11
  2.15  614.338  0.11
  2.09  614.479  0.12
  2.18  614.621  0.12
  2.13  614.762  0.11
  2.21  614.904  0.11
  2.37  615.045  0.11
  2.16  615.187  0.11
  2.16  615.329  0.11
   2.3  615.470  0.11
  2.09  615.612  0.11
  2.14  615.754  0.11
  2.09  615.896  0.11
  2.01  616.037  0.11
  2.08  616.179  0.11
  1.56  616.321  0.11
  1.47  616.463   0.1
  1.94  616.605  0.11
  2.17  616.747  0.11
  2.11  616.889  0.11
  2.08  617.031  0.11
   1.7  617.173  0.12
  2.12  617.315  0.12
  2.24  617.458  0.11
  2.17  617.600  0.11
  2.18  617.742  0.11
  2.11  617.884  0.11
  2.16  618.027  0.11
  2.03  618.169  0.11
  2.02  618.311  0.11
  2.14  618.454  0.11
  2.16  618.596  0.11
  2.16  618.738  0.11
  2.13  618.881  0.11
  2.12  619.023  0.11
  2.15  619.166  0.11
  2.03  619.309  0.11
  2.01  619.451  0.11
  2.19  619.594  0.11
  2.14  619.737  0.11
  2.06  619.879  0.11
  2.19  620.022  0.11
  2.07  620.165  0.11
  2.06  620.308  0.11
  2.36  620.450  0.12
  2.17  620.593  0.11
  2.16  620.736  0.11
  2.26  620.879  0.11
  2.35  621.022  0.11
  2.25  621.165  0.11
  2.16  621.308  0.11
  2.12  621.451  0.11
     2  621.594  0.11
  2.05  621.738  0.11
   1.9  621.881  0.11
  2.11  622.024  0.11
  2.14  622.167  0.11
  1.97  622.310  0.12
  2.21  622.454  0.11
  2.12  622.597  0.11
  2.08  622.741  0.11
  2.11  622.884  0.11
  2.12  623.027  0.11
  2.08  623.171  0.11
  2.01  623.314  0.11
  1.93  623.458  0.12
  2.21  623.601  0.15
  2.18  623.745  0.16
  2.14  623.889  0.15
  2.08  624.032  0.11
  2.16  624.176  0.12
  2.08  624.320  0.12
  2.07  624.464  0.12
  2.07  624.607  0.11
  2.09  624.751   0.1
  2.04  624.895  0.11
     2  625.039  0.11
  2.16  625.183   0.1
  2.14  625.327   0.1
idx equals -0.02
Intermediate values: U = 0.98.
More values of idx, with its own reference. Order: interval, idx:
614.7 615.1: 0.08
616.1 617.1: -0.08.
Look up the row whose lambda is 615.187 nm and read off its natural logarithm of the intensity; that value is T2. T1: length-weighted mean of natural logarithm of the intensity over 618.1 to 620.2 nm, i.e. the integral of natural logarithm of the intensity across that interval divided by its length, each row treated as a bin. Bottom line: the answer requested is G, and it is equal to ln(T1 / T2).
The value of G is -0.03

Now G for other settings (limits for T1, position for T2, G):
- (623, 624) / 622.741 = 0.01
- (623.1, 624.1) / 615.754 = -0.03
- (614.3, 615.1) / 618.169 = 0.10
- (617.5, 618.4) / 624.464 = 0.03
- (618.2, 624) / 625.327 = -0.01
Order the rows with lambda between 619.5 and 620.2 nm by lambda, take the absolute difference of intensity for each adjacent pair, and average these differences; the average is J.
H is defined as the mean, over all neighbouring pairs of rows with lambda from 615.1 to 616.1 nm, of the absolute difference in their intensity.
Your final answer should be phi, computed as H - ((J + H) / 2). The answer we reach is 0.00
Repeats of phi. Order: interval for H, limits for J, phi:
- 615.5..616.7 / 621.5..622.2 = 0.04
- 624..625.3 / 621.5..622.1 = -0.04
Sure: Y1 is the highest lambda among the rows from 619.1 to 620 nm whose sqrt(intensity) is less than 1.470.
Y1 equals 619.879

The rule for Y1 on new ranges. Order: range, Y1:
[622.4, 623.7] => 623.458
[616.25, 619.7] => 619.451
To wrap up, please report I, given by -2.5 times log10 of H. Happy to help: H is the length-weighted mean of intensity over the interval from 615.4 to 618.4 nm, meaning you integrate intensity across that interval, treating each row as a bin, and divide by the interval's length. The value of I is -0.772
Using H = 2.04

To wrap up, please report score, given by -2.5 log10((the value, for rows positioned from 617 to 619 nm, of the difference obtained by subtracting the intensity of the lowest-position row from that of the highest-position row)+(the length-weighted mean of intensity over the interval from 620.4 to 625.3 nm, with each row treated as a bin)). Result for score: -0.838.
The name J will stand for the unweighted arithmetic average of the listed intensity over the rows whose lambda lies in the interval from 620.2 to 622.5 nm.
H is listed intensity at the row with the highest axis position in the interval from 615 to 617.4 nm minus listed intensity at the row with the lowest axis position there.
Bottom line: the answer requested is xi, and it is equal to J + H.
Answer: 1.89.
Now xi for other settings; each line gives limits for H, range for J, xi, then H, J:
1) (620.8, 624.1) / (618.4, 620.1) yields 1.94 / -0.180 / 2.12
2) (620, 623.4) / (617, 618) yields 1.91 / -0.180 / 2.09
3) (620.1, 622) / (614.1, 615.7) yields 2.01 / -0.170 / 2.18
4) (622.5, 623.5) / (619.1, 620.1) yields 1.92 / -0.190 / 2.11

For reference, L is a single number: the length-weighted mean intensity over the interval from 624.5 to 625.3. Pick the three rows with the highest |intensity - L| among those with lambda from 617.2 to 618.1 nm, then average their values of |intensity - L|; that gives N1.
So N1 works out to 0.12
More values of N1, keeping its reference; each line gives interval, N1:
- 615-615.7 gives 0.20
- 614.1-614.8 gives 0.09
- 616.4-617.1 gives 0.28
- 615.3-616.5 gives 0.45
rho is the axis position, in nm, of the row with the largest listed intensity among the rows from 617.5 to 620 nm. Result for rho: 619.594 nm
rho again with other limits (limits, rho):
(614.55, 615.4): 615.045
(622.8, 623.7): 623.601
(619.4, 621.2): 620.450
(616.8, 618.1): 617.458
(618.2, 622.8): 620.450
